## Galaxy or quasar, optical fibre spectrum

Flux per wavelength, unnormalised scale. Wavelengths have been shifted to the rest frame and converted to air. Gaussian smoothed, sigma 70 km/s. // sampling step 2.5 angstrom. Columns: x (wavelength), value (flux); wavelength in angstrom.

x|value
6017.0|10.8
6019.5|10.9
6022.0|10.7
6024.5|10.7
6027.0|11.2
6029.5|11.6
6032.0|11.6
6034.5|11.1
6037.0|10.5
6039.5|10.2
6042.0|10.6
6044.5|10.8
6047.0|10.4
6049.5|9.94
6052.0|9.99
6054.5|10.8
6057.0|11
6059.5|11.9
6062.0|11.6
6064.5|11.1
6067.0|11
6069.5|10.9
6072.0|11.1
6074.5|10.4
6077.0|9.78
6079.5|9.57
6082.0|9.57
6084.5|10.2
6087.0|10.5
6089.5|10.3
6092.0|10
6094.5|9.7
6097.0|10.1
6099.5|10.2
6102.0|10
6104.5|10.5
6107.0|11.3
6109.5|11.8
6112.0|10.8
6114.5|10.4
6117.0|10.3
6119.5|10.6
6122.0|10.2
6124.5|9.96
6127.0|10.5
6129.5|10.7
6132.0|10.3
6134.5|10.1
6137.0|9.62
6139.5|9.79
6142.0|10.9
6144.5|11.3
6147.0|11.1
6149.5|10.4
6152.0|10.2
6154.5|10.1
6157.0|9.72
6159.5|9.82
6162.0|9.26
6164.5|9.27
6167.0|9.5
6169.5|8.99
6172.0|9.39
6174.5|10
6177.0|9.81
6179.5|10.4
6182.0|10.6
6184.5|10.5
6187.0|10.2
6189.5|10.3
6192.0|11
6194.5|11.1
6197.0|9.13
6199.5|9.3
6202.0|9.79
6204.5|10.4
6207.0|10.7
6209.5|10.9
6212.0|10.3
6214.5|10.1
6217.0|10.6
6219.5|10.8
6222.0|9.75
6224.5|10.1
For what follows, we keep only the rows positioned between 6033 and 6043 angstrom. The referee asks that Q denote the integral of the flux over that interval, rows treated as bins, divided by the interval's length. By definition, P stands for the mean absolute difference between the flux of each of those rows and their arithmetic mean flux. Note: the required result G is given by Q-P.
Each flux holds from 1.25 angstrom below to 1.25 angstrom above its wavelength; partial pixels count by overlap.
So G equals 10.4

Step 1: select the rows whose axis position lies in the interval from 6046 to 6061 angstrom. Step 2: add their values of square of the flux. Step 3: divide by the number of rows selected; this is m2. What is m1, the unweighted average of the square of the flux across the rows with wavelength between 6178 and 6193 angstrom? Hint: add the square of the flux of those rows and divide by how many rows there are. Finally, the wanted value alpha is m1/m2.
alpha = 0.96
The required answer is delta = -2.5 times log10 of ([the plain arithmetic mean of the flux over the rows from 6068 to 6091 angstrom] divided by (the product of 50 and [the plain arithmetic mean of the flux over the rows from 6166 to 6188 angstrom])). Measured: 4.21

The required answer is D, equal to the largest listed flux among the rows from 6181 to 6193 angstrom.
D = 11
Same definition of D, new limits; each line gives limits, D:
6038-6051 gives 10.8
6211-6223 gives 10.8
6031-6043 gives 11.6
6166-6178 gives 10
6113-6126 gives 10.6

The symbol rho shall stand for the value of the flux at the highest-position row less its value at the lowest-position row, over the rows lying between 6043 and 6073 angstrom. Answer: 0.3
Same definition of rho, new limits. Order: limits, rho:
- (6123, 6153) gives 0.2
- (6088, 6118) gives 0.0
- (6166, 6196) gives 1.6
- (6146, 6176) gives -1.1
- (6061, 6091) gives -1.3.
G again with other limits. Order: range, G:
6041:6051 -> 10.2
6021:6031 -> 10.7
